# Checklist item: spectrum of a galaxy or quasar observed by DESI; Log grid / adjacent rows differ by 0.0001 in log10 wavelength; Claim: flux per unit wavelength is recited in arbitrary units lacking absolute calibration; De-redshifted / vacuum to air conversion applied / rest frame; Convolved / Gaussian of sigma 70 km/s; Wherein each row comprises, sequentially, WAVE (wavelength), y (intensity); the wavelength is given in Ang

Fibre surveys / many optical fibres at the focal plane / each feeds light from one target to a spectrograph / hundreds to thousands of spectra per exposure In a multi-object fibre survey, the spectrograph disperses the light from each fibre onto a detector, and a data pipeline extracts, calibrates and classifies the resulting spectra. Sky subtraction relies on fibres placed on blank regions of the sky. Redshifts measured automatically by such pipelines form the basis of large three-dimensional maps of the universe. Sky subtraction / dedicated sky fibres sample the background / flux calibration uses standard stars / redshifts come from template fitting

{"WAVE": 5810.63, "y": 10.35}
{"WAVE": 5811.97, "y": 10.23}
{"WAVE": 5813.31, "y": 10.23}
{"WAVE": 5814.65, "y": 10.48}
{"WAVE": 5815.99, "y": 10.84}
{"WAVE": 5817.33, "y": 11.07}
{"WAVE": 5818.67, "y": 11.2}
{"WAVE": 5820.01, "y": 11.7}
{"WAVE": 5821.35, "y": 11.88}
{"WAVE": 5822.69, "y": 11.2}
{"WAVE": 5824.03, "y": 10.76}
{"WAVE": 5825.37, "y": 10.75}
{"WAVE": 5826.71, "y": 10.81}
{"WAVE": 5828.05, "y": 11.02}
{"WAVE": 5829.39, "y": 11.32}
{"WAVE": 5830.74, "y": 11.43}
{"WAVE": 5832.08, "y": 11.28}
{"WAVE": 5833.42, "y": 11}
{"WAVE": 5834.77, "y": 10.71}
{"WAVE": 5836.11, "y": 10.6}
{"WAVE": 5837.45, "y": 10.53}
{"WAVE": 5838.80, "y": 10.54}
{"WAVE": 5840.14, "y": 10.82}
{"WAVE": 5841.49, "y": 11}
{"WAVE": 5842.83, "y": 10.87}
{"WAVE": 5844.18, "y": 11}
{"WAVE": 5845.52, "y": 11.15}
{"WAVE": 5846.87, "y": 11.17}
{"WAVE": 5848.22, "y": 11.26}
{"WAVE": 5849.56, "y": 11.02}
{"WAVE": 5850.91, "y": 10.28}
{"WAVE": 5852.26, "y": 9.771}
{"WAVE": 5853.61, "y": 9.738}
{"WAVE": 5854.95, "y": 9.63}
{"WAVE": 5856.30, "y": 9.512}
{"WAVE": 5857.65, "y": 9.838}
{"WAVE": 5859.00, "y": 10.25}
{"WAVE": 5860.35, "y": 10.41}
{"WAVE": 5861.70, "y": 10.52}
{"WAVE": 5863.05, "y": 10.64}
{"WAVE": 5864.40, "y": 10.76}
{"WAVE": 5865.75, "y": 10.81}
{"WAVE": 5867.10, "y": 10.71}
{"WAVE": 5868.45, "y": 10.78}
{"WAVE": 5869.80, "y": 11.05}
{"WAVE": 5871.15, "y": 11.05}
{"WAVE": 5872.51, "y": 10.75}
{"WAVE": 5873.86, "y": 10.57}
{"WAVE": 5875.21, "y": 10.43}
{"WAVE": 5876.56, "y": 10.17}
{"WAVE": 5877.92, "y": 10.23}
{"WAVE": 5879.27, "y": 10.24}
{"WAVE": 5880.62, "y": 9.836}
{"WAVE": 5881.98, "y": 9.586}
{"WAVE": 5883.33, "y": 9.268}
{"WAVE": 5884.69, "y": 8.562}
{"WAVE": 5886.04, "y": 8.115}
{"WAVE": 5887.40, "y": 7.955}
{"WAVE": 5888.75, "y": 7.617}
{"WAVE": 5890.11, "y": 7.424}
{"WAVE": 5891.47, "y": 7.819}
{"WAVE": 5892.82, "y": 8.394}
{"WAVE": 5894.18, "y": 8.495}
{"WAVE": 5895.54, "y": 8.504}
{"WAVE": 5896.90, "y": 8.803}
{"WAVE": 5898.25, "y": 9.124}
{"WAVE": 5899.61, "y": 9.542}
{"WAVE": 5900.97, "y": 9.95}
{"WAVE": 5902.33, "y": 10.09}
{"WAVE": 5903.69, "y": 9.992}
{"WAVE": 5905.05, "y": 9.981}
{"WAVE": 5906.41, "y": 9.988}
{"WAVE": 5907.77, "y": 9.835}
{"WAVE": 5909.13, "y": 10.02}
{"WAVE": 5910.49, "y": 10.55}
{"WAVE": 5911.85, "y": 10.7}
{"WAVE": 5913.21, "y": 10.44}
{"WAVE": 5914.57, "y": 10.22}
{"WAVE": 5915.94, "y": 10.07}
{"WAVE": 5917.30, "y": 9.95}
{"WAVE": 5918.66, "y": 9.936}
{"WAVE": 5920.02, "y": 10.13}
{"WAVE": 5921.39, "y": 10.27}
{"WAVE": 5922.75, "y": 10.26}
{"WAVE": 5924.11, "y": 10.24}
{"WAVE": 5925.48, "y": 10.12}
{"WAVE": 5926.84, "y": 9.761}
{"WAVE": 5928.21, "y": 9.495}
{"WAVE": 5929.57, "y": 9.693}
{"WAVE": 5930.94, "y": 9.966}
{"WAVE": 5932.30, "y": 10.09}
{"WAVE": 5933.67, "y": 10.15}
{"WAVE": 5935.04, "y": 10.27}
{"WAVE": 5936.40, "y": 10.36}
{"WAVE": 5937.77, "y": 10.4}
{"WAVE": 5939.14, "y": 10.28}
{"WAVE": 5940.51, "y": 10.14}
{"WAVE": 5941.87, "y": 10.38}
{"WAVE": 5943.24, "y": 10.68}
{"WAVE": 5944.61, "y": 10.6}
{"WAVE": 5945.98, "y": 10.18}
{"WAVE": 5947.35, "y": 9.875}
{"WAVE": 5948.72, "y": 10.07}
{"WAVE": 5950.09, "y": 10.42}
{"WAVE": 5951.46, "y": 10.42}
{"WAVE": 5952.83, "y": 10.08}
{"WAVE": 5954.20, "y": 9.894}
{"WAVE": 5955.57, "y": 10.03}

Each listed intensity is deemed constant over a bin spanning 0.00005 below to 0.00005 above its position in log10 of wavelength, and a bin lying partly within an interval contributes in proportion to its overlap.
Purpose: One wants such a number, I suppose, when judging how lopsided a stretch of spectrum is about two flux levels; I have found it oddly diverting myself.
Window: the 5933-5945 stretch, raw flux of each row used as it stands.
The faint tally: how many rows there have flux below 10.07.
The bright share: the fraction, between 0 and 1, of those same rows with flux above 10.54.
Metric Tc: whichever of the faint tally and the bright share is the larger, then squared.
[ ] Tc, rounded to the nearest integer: 0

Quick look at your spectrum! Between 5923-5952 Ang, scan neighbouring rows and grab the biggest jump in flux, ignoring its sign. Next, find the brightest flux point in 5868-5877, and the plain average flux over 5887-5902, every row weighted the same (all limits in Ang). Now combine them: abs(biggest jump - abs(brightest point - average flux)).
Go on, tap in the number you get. 2.1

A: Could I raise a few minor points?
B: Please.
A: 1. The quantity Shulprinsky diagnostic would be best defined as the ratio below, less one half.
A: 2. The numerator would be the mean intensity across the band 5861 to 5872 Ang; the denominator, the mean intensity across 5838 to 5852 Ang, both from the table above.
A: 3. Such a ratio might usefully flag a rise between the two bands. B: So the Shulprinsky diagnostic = 0.49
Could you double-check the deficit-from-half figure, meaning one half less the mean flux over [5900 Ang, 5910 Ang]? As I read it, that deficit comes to -9.5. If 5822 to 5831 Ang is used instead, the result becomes -10.5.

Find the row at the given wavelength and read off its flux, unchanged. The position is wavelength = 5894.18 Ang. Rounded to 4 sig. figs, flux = 8.495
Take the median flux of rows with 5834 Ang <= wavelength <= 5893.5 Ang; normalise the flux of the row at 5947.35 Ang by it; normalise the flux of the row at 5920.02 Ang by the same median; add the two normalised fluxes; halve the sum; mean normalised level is 0.955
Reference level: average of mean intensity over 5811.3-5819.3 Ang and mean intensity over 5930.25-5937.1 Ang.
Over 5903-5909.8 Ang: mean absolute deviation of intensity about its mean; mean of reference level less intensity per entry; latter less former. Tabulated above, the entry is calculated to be 0.4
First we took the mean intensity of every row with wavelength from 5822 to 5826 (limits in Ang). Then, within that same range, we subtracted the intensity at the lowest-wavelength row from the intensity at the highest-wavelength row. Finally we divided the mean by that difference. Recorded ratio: -24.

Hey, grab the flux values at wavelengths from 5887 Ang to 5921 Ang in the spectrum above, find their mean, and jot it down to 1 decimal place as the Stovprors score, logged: 9.4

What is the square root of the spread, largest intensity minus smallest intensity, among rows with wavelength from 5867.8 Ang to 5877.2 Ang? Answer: 0.9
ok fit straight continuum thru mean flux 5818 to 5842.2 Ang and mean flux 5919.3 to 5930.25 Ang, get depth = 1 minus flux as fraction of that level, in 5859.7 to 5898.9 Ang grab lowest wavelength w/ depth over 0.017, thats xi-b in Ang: 5860.35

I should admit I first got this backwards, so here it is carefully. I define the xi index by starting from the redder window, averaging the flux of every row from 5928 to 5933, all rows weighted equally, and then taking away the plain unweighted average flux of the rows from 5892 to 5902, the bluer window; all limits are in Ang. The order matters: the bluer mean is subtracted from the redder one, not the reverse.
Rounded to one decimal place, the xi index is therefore 0.8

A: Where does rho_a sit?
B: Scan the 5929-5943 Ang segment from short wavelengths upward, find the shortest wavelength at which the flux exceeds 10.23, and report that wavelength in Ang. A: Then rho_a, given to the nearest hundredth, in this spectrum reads 5935.04 Ang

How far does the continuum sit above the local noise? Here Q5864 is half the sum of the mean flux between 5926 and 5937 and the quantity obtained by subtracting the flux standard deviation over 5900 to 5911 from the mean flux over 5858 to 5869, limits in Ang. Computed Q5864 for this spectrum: 10.2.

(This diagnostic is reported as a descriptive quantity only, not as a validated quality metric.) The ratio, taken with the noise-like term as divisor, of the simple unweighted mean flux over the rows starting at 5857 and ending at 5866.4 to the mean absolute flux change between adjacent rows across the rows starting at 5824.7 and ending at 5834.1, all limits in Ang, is 57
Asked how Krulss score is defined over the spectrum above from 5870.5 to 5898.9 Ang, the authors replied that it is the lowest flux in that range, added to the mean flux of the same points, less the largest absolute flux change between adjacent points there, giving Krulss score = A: 15.9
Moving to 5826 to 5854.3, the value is 19.8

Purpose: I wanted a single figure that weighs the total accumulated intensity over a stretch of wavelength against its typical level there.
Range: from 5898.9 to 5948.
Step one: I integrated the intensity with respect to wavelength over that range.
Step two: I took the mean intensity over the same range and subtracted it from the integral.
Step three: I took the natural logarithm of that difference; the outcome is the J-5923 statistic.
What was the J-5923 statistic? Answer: 6.19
